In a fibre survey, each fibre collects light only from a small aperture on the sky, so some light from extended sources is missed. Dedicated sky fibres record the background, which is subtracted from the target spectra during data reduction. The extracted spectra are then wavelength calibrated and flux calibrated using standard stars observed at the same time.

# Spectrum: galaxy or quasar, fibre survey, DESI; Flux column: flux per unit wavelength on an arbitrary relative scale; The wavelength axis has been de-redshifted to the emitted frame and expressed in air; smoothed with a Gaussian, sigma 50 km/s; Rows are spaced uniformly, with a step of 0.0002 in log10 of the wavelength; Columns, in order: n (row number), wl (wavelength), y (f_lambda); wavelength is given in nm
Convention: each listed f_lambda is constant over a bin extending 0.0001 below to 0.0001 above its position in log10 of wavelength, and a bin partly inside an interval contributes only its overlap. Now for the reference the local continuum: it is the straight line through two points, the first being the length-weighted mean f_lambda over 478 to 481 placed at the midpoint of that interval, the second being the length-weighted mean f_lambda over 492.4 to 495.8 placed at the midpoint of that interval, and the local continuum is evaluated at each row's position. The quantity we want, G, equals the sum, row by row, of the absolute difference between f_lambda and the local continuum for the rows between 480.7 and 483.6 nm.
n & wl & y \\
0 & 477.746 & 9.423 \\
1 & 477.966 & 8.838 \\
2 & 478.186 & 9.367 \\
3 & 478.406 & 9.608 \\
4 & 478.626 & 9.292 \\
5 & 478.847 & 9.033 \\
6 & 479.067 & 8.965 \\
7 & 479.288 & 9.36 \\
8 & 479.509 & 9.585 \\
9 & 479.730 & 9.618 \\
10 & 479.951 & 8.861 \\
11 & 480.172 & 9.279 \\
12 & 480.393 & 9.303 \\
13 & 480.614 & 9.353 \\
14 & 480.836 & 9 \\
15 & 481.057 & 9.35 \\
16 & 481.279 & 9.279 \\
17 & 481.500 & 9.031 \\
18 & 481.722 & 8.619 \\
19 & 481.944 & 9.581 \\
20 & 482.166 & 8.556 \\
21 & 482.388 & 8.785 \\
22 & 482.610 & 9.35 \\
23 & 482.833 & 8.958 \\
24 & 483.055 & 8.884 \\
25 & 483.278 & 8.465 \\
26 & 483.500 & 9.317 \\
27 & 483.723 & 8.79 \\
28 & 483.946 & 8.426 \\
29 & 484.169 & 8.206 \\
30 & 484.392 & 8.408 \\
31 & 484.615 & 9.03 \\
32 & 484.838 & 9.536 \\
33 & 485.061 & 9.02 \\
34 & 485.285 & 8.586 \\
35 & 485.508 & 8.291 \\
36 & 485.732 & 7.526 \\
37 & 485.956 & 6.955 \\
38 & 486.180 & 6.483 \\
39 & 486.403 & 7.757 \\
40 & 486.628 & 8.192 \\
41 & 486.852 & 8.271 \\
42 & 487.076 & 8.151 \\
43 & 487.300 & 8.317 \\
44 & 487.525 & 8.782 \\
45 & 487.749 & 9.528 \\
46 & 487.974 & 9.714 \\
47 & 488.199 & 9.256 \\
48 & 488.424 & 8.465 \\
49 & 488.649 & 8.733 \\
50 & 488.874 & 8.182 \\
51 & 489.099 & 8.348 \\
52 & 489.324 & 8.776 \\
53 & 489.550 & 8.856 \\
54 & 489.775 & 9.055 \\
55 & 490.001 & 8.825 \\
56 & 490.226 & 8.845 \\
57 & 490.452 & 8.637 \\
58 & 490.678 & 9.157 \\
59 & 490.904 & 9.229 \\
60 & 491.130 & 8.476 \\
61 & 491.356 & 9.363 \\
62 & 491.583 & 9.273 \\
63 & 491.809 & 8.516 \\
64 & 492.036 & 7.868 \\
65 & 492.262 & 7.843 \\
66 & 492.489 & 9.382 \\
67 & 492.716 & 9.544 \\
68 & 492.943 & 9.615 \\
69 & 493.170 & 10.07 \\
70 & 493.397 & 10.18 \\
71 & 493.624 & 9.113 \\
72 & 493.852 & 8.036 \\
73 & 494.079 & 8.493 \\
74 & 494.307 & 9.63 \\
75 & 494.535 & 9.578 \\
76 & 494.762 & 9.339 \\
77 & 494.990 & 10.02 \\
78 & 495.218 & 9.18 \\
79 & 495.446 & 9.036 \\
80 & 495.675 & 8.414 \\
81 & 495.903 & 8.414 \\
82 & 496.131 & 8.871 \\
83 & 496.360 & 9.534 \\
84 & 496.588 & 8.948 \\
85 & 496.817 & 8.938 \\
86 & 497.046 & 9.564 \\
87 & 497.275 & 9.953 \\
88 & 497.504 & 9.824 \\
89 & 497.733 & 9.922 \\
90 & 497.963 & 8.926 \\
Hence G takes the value 4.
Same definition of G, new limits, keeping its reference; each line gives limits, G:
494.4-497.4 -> 5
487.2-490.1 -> 7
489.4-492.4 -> 7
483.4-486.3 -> 13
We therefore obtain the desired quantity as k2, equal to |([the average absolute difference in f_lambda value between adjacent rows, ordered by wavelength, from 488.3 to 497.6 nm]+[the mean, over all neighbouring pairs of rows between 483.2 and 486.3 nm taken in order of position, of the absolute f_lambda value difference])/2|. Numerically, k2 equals 0.46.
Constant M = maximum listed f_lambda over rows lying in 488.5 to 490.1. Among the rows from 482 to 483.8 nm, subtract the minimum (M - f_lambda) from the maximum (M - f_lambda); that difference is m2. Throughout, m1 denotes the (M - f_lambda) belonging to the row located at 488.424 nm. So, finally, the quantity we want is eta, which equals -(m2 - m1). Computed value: -0.3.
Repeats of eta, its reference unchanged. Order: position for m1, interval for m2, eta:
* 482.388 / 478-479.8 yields -0.4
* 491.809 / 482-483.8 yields -0.3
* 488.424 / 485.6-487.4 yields -1.2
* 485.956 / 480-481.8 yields 1.4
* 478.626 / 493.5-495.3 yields -2.2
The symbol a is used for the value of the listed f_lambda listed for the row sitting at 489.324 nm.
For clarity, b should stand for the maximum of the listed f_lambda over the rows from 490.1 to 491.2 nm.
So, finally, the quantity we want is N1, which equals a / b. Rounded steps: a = 8.776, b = 9.229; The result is 0.95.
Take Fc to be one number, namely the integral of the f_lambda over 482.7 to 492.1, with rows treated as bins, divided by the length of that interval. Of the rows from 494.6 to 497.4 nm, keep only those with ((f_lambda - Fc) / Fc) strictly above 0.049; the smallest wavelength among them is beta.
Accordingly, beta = 494.762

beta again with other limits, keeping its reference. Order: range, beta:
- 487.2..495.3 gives 487.749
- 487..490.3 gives 487.749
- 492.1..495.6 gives 492.489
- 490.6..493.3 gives 490.678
